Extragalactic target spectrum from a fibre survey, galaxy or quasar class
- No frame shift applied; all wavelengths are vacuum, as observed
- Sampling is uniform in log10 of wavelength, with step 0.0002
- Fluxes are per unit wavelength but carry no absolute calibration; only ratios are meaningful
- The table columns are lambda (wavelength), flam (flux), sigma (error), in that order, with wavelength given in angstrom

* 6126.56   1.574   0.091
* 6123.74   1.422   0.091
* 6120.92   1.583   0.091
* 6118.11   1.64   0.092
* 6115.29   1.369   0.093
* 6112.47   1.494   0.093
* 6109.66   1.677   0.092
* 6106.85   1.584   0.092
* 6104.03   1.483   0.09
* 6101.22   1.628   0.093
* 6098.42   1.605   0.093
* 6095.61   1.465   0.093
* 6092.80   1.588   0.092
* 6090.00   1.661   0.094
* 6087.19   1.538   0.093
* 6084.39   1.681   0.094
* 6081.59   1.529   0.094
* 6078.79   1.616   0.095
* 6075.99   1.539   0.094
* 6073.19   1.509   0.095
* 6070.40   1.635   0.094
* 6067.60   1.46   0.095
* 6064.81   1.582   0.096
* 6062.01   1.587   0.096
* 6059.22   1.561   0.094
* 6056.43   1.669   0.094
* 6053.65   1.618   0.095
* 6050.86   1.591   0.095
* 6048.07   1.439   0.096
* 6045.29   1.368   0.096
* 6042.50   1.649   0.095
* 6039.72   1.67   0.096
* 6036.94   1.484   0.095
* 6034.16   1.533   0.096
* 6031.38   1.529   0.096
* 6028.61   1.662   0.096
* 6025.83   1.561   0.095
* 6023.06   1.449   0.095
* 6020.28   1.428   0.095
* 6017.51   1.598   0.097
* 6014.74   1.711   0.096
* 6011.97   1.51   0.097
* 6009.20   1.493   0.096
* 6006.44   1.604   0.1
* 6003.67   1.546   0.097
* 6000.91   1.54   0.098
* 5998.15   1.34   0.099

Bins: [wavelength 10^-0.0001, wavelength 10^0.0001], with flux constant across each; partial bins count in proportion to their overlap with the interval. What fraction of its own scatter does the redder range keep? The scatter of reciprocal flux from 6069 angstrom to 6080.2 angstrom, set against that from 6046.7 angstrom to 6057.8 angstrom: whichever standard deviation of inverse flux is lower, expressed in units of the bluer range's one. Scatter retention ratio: 0.59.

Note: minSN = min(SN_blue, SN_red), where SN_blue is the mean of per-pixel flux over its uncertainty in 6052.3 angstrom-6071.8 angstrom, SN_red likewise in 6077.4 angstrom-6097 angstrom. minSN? 16.7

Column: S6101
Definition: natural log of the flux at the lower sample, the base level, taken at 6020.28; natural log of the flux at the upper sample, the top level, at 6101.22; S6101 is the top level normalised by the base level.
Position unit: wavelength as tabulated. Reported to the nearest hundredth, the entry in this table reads 1.37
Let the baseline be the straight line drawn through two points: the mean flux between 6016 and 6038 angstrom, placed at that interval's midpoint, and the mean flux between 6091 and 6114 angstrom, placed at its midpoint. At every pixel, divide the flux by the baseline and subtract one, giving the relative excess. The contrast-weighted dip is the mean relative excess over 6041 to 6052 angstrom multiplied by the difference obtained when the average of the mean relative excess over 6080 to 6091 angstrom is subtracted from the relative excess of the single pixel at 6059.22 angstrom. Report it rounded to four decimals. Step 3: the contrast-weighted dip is 0.0003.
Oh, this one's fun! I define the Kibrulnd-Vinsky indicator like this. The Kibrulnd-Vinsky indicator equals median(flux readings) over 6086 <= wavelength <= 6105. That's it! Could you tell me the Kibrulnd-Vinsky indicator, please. 1.59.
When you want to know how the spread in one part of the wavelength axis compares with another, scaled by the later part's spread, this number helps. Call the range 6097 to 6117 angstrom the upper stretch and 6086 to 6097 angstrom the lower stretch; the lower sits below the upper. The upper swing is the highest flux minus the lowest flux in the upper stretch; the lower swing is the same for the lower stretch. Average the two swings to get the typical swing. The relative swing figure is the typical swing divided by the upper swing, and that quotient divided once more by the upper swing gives 2.7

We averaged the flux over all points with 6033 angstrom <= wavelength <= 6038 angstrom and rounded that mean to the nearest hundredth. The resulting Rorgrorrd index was 1.51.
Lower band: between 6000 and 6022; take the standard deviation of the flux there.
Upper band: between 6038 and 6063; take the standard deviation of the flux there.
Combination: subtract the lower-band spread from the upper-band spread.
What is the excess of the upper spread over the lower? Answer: 0.019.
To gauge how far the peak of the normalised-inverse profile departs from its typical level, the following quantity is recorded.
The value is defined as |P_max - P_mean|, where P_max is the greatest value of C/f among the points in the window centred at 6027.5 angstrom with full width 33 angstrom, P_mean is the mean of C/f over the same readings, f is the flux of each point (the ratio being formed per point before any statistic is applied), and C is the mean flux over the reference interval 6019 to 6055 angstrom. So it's 0.091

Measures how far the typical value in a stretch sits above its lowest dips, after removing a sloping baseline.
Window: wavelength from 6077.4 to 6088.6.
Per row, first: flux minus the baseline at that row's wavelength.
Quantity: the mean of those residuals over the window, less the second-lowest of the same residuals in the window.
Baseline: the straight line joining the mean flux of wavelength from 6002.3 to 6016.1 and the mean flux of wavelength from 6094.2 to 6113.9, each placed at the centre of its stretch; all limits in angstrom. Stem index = 0.053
